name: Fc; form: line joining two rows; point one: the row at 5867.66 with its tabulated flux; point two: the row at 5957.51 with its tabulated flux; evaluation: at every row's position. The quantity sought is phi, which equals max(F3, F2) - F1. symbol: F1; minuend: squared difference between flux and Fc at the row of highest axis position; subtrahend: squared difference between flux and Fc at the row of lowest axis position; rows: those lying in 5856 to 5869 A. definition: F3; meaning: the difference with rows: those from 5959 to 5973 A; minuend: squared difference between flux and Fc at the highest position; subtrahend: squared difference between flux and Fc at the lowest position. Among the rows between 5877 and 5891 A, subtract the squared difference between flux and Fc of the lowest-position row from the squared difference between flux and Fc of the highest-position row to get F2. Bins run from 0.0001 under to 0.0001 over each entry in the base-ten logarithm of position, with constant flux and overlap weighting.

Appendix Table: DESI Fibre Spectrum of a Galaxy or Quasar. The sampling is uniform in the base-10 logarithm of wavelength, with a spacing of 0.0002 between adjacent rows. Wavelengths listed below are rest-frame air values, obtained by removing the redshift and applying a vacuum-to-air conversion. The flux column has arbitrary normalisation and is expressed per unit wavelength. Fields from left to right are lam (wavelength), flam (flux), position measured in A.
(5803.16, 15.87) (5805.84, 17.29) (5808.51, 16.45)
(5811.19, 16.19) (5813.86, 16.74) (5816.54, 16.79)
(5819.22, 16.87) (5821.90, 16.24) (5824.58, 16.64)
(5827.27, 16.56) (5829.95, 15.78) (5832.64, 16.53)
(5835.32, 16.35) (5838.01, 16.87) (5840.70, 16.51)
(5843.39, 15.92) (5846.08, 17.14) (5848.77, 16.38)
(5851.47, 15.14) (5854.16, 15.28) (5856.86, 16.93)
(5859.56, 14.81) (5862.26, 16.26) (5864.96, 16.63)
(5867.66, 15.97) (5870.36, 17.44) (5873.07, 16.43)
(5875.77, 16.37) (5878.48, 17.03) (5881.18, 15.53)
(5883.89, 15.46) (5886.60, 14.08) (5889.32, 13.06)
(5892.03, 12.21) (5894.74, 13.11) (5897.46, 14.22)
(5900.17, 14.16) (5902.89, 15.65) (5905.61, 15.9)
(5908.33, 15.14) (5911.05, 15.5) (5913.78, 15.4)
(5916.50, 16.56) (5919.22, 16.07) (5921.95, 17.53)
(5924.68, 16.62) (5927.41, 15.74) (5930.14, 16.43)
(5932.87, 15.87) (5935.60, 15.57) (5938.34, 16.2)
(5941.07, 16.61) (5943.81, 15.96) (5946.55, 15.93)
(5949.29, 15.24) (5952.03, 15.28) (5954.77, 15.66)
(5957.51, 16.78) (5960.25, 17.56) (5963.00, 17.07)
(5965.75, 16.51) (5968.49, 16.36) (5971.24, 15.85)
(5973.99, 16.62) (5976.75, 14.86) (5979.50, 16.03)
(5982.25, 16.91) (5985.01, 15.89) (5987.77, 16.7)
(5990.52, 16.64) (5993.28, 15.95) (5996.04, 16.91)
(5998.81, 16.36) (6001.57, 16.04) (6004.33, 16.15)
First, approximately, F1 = -1.1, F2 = 8.7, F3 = 0.5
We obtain 9.8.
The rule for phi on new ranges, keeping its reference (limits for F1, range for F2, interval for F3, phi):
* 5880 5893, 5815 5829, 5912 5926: -16.3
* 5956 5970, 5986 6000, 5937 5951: 1.7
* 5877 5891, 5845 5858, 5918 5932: -8.8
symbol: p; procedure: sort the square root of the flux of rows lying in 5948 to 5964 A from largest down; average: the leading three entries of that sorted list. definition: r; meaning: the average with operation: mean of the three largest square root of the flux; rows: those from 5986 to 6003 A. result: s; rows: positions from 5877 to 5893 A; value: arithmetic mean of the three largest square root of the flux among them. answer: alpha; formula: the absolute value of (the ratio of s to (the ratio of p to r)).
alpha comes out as 3.95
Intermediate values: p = 4.139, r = 4.09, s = 4.00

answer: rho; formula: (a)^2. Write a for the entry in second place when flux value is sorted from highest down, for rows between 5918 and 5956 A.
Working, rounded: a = 16.62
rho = 276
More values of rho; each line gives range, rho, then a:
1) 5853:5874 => 287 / 16.93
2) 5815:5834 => 282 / 16.79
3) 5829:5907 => 294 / 17.14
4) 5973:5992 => 279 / 16.7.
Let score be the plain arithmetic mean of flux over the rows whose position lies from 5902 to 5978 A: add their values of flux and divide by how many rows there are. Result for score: 16.1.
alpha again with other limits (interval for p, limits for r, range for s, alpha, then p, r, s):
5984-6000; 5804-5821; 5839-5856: 4.11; 4.093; 4.12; 4.08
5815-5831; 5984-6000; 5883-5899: 3.82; 4.095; 4.09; 3.82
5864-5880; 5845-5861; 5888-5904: 3.81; 4.127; 4.10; 3.83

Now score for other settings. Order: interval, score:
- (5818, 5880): 16.4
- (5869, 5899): 15.0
